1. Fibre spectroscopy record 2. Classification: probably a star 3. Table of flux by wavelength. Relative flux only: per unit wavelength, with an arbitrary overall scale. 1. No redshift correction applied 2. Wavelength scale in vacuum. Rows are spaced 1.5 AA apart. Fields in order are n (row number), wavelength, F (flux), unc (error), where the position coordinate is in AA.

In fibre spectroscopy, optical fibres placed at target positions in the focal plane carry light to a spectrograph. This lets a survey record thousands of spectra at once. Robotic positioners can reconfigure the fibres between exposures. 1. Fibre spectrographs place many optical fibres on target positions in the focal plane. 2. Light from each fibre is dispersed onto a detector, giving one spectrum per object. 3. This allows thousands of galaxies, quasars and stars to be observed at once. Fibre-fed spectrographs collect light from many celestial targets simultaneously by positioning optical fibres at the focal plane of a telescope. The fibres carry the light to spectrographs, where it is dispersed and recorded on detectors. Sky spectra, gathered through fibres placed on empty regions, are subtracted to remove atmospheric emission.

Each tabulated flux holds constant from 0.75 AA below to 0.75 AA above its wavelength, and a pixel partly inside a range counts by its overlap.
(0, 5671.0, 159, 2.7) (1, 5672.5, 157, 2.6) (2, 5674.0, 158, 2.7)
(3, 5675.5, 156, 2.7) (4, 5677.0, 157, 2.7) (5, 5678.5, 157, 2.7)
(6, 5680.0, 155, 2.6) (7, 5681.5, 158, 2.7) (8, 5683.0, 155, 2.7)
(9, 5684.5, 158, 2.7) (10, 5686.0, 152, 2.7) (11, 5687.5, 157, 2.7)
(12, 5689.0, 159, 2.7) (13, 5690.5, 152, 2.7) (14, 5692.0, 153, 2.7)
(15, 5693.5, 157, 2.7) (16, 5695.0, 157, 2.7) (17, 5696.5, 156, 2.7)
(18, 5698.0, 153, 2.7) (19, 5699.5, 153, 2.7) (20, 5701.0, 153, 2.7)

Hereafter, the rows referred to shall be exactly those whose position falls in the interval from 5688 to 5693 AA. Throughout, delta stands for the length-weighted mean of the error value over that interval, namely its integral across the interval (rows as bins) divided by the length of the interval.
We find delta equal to 2.70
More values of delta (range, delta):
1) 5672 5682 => 2.67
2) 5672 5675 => 2.66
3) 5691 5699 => 2.70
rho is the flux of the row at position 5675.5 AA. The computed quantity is 156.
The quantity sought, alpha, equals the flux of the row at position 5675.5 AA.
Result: 156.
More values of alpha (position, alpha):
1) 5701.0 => 153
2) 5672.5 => 157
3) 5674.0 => 158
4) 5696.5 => 156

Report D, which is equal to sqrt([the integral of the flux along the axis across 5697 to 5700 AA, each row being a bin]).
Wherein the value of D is 21.4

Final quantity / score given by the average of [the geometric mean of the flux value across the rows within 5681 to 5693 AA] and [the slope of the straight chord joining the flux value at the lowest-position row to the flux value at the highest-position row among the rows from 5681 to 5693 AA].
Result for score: 77.5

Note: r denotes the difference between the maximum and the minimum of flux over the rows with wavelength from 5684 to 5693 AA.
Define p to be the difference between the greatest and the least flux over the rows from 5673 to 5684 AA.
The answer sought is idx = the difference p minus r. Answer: -4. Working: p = 3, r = 7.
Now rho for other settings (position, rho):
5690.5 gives 152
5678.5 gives 157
